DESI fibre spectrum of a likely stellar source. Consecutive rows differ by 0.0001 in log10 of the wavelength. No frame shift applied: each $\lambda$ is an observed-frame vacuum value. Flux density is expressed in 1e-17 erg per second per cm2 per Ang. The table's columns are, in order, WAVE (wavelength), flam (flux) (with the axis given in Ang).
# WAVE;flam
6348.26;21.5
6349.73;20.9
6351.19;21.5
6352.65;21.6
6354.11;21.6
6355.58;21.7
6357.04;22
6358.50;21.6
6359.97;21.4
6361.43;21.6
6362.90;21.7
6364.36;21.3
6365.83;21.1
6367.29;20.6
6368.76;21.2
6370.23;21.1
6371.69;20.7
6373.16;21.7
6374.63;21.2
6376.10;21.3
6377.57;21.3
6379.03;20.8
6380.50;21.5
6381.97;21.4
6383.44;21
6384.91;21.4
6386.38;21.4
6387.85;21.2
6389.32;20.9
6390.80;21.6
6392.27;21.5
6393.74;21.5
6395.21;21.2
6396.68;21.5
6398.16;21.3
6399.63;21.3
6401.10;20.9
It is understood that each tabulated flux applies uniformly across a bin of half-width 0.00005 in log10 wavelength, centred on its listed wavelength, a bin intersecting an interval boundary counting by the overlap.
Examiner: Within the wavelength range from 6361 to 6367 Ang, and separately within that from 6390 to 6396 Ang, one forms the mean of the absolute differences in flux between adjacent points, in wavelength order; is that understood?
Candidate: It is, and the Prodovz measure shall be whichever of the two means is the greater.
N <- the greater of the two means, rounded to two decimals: 0.23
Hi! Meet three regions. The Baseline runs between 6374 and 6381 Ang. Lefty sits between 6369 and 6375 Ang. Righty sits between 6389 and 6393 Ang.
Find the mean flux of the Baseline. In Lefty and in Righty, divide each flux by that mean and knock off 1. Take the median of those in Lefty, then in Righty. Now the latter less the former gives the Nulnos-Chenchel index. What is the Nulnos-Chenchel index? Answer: 0.016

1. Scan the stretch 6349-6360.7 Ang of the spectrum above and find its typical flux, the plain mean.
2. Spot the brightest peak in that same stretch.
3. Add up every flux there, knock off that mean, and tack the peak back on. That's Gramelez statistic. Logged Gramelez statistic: 173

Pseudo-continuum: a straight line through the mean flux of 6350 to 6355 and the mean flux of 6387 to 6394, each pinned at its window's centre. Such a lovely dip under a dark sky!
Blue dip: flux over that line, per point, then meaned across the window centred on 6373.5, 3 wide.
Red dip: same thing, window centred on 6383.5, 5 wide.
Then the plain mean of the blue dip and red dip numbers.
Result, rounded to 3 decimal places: 0.997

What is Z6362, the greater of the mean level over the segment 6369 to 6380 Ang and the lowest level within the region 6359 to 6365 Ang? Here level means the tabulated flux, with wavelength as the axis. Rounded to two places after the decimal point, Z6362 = 21.30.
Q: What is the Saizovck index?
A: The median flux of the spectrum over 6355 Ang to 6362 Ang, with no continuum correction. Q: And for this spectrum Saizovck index 21.6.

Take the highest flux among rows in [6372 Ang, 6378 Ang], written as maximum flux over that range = 21.7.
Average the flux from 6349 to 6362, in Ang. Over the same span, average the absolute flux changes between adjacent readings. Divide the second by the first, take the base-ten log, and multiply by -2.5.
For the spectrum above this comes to 4.89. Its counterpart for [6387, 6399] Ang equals 4.74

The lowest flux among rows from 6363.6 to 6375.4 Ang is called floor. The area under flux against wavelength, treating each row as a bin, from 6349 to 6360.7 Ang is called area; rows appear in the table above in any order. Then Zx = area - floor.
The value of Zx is 232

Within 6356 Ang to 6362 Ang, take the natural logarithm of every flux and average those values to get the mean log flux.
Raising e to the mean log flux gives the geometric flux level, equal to 21.6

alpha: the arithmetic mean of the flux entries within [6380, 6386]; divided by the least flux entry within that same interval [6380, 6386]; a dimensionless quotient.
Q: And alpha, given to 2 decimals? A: 1.02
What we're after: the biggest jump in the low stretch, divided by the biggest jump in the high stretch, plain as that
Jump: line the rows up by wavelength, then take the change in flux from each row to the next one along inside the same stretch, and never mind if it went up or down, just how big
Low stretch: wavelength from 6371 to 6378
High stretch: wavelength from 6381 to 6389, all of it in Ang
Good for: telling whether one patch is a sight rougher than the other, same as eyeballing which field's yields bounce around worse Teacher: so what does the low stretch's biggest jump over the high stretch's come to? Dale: 2.5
